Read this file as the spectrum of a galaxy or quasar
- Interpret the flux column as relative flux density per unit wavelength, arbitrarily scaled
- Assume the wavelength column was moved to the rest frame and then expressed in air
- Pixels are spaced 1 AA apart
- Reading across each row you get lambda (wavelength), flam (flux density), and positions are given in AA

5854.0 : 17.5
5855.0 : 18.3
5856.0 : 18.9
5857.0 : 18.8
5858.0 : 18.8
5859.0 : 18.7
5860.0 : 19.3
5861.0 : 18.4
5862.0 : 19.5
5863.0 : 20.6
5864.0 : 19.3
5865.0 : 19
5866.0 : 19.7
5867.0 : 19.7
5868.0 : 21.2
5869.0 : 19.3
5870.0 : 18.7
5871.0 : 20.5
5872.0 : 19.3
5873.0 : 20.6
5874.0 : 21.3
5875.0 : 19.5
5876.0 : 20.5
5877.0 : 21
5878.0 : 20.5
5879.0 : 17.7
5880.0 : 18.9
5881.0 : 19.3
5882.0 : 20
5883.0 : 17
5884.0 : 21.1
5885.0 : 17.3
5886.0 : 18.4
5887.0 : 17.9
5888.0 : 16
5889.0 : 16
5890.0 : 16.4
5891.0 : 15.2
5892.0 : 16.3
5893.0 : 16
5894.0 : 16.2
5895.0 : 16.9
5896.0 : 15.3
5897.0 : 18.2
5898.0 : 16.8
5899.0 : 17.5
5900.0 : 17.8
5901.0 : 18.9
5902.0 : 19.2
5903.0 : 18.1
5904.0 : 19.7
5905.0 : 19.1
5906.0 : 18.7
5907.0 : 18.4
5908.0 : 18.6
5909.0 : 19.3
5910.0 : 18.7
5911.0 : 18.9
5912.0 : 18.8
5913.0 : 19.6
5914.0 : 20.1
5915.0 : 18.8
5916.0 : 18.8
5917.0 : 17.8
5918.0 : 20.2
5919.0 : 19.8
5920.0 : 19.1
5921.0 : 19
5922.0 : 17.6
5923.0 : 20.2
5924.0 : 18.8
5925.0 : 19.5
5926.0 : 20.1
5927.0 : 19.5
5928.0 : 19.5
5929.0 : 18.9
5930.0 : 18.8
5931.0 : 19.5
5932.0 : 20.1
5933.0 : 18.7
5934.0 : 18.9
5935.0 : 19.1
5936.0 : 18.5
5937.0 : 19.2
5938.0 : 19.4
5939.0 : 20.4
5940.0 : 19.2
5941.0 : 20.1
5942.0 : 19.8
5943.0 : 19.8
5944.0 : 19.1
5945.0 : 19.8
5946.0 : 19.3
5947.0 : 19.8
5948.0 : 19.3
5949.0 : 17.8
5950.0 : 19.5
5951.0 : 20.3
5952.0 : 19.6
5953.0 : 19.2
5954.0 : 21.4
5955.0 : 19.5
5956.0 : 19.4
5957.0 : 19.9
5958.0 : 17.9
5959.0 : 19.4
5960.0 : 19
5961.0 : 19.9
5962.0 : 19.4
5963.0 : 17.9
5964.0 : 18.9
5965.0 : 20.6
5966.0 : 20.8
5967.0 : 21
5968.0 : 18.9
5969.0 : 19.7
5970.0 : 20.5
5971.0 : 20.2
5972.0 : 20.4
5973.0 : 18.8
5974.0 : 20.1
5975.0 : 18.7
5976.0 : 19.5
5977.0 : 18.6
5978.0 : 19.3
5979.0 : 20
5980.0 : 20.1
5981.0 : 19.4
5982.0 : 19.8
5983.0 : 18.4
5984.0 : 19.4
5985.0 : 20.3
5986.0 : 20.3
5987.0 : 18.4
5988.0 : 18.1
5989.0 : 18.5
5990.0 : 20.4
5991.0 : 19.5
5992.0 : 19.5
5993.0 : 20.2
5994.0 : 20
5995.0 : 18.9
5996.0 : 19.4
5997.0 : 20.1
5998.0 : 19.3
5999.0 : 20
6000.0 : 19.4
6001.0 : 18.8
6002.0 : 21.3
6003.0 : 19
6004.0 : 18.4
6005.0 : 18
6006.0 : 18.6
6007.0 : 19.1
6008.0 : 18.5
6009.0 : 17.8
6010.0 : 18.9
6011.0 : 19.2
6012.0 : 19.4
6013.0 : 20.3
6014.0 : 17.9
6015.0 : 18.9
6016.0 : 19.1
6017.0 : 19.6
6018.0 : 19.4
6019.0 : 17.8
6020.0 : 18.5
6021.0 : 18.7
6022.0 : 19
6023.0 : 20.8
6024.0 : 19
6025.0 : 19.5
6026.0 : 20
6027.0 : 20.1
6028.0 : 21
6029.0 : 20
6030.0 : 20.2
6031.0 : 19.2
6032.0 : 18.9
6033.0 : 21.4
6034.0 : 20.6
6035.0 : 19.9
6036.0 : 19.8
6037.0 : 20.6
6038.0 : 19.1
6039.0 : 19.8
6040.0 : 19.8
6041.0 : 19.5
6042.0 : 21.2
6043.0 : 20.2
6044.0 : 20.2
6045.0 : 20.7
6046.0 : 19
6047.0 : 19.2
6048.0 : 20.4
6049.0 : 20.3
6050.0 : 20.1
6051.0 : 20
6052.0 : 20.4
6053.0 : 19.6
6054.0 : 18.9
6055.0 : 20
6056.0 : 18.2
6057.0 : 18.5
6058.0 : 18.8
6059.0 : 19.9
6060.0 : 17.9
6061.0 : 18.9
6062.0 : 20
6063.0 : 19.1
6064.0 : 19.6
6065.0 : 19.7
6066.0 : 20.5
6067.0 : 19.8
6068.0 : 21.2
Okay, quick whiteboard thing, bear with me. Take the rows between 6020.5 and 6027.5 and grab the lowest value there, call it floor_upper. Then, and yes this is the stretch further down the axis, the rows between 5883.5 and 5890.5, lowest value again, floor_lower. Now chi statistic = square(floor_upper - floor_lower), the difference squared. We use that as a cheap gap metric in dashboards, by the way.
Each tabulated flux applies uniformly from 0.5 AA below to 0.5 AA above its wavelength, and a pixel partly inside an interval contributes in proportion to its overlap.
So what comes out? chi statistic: 7.3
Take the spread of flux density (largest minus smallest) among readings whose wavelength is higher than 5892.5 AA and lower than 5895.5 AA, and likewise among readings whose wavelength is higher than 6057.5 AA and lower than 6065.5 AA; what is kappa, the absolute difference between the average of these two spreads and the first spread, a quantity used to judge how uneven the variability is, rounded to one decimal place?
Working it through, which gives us 0.6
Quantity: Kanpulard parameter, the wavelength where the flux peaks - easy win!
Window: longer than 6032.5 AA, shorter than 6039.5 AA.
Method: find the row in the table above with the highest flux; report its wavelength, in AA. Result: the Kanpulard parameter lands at 6033.0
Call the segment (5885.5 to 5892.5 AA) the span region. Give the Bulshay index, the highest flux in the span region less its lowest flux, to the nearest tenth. 3.2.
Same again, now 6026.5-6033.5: 2.5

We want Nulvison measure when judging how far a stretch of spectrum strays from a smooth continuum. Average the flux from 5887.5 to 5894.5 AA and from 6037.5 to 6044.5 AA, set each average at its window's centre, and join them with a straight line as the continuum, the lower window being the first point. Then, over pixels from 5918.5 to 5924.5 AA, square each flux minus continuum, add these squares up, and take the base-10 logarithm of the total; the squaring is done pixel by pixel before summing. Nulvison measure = 1.5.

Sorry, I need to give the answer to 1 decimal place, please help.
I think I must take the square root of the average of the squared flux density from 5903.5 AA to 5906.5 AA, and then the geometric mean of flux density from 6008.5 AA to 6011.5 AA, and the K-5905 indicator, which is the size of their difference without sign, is 0.5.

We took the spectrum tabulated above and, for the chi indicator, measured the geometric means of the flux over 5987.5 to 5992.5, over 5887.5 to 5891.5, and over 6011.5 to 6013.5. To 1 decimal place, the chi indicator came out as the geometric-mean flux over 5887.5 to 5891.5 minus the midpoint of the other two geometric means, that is -3.6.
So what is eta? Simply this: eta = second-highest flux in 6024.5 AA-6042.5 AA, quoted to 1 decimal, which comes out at 21.2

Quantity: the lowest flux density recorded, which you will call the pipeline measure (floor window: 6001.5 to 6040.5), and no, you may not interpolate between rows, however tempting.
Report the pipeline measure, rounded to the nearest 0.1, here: 17.8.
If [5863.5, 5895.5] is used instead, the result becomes 15.2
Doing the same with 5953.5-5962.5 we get 17.9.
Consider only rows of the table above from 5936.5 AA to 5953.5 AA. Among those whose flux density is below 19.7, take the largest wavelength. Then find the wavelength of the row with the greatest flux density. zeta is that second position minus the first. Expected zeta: -14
